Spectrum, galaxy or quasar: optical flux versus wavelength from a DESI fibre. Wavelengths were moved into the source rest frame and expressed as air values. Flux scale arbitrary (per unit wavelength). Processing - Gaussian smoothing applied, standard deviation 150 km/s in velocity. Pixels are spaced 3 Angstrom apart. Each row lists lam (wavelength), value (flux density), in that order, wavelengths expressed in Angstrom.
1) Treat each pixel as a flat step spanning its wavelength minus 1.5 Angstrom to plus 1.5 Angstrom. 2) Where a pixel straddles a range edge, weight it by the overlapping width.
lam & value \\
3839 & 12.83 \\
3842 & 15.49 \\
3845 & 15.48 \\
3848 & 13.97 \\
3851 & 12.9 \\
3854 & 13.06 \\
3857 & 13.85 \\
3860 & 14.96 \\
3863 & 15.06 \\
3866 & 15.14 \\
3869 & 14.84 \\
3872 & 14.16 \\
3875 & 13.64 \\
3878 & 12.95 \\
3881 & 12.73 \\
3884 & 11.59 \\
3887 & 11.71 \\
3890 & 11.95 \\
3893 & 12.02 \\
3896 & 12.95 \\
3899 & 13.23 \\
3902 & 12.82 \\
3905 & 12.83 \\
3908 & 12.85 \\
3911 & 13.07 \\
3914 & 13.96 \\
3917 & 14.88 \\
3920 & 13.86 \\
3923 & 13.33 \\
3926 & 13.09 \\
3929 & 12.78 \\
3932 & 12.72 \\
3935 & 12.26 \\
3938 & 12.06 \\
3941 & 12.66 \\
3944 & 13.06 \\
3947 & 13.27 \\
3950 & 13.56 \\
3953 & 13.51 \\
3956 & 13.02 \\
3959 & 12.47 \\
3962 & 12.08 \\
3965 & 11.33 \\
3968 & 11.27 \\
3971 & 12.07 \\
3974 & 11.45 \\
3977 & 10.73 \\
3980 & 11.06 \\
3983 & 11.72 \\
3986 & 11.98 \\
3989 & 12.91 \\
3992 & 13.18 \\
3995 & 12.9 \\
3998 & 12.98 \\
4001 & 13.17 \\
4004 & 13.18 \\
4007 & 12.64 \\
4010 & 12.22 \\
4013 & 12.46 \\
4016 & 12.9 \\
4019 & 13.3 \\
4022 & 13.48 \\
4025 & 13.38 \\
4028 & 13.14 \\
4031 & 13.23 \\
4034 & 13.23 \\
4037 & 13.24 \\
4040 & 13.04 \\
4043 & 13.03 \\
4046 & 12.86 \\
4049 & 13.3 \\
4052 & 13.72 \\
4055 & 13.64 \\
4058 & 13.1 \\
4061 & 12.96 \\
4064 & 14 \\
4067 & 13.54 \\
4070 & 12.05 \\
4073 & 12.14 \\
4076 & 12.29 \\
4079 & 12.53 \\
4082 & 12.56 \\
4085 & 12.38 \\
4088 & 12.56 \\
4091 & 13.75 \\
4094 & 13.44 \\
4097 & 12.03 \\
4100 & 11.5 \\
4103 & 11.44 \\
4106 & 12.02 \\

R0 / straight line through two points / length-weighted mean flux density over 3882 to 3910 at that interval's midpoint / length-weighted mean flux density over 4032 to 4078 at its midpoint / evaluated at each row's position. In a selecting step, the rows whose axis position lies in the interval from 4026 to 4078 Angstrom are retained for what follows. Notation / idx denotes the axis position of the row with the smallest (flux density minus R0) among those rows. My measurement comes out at 4070 Angstrom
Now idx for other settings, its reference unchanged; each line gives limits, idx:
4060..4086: 4070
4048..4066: 4061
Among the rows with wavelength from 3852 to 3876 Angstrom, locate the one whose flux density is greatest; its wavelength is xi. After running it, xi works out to 3866 Angstrom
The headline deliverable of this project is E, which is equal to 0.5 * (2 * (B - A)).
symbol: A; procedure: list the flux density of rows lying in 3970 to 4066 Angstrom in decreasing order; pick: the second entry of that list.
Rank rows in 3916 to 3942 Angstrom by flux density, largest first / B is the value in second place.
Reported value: 0.1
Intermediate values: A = 13.72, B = 13.86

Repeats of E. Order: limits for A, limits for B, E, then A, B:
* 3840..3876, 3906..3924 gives -1.5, 15.48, 13.96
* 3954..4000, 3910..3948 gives 0.9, 13.02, 13.96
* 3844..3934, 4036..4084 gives -1.4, 15.14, 13.72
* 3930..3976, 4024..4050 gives -0.2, 13.51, 13.3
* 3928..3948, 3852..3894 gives 2.0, 13.06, 15.06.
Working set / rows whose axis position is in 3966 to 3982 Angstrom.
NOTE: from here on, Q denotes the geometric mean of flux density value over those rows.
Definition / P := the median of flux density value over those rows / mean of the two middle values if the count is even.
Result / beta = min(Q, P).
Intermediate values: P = 11.3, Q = 11.3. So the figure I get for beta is 11.3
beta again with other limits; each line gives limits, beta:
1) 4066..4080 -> 12.3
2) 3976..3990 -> 11.7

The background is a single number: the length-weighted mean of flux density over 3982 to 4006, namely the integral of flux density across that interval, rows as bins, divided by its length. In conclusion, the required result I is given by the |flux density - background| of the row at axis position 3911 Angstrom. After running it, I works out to 0.3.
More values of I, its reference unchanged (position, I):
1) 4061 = 0.2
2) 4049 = 0.5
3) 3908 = 0.1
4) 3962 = 0.7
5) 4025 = 0.6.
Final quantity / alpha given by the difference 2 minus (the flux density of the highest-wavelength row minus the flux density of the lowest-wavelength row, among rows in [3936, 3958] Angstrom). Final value 1.0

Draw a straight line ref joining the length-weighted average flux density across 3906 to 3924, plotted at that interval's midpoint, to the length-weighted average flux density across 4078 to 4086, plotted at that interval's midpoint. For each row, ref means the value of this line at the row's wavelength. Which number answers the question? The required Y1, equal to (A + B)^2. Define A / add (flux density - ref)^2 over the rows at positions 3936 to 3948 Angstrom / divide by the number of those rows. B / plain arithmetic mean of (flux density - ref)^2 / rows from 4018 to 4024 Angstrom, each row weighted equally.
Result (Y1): 0.9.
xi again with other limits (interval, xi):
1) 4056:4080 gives 4064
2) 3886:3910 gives 3899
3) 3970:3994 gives 3992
